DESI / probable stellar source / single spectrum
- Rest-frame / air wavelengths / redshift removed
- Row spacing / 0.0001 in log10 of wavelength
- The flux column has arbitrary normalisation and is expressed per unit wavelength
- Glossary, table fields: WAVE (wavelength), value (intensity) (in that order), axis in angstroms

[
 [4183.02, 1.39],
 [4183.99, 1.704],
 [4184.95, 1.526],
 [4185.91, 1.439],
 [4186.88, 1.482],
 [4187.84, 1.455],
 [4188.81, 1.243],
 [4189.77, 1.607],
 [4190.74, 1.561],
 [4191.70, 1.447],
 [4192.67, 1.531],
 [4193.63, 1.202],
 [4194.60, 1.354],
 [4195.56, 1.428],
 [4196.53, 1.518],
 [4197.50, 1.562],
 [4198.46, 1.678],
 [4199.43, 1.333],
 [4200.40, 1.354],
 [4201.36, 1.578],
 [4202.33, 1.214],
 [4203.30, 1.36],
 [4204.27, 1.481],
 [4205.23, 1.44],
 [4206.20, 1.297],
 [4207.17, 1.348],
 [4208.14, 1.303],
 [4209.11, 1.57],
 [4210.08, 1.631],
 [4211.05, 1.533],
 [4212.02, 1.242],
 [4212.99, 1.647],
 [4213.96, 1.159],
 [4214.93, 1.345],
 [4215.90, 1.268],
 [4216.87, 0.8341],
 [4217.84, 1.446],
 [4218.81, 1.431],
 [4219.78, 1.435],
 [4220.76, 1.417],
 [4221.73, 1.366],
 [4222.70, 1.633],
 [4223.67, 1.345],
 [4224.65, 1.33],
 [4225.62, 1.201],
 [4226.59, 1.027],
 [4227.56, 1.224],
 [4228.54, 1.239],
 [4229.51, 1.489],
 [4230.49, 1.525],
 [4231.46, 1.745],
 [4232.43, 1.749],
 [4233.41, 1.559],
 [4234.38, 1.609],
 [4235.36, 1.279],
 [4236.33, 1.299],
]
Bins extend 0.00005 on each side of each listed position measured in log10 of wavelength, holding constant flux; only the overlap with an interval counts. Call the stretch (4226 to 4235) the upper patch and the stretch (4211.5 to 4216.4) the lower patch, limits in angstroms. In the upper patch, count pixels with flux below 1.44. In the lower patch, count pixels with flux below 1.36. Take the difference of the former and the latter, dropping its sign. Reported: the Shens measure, 1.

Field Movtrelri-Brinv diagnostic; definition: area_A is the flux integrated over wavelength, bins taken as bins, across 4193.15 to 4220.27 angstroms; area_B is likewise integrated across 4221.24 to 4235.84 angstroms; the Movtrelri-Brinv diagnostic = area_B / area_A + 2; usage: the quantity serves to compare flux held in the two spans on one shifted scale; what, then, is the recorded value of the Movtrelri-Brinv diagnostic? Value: 2.5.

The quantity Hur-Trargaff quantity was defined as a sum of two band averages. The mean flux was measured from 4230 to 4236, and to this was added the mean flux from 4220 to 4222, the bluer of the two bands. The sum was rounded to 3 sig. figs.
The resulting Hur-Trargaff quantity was 2.97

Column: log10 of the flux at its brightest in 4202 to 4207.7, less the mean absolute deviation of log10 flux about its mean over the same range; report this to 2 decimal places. 0.15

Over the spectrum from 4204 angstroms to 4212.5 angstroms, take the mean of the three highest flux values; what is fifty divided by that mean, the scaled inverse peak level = 31.7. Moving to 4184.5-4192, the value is 32.0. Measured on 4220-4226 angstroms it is 34.0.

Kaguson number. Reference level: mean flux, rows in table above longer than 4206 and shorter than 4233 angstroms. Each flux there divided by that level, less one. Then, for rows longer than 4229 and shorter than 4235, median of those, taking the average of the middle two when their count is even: 0.14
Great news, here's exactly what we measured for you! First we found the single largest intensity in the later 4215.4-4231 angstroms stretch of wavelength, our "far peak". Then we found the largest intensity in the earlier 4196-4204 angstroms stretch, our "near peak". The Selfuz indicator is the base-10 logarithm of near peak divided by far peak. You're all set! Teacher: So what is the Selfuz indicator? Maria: 0.012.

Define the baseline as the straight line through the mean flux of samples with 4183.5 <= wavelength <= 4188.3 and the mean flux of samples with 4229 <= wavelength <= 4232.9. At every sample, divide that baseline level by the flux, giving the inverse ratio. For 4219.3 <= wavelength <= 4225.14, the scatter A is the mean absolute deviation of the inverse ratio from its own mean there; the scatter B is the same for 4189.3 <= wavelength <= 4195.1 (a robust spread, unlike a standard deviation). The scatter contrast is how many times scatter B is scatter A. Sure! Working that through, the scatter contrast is 1.59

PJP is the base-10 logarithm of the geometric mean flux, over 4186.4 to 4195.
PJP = 0.154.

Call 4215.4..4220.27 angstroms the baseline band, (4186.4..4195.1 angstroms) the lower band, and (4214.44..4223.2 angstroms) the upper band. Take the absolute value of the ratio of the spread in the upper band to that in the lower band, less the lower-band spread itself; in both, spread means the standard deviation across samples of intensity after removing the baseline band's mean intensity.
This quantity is 1.4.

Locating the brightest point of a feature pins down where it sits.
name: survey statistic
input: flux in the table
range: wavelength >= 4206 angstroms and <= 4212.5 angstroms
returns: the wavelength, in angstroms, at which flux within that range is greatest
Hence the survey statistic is 4210.08 angstroms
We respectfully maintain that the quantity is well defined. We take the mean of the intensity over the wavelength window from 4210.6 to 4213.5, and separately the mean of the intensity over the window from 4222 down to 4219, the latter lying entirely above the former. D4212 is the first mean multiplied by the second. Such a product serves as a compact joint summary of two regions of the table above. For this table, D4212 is 2.07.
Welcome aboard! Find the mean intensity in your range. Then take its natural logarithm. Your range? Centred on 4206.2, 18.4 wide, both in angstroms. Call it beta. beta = 0.354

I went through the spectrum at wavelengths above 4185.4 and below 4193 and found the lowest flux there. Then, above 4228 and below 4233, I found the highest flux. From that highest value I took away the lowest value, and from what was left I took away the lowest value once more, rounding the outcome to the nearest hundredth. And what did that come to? -0.74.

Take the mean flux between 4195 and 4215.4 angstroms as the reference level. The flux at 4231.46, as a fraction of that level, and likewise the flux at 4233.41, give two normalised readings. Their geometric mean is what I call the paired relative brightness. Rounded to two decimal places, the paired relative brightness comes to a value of 1.15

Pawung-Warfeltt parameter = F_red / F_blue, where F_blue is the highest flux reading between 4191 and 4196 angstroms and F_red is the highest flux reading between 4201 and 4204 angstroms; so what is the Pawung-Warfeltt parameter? 1.03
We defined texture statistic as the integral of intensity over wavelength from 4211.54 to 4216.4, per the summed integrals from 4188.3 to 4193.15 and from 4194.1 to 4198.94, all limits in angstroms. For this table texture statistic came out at 0.448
